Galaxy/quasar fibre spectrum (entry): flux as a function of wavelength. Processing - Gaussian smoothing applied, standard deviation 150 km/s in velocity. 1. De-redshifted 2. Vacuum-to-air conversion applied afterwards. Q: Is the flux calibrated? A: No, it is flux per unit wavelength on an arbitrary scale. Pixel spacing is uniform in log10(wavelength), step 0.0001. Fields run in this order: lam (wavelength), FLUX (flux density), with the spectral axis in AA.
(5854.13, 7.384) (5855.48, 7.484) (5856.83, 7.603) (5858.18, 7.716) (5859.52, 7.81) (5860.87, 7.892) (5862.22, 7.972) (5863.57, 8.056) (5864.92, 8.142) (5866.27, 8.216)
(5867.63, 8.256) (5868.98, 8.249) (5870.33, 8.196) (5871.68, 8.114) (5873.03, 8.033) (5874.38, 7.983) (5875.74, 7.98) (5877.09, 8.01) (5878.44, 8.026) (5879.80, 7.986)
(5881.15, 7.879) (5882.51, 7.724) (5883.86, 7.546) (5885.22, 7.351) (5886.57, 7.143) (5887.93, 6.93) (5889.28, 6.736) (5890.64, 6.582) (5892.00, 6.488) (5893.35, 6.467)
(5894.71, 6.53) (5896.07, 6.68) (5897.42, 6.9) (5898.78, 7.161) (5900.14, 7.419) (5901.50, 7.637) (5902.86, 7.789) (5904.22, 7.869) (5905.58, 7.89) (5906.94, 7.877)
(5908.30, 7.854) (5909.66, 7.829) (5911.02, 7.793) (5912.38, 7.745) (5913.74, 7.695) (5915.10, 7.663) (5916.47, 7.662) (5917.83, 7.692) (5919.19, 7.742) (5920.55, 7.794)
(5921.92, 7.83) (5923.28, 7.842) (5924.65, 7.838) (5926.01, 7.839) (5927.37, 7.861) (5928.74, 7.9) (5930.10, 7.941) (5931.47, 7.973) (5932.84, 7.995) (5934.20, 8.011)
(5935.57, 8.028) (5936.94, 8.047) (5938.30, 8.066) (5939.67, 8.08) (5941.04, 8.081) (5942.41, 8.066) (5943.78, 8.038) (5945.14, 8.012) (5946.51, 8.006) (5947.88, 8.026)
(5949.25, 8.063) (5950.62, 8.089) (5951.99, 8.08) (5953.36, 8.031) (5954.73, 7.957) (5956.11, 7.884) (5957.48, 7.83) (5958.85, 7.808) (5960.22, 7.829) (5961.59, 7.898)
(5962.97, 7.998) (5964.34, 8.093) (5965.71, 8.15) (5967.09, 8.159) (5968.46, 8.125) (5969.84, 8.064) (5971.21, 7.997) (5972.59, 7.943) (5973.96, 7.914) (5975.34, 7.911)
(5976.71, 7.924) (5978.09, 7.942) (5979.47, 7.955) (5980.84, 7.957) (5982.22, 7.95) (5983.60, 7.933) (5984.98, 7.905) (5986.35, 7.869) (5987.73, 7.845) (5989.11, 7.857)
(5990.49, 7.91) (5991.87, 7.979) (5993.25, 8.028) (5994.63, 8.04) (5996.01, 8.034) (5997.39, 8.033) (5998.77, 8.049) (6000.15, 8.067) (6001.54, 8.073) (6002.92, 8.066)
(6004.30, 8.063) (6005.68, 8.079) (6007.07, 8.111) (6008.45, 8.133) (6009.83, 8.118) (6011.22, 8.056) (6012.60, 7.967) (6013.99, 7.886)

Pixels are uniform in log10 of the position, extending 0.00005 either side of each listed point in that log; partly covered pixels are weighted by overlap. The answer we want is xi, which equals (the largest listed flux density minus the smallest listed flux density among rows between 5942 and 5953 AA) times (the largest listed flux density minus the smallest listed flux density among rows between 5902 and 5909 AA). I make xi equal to 0.01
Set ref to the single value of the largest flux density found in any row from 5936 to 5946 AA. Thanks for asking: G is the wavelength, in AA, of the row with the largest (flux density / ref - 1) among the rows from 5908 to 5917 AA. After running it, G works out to 5908.30 AA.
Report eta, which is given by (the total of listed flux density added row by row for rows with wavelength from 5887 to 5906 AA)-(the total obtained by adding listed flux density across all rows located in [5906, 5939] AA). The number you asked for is -89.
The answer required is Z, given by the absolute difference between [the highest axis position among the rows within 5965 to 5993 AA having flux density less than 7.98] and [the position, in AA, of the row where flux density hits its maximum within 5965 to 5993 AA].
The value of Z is 24.8 AA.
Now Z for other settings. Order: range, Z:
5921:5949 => 9.6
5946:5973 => 5.5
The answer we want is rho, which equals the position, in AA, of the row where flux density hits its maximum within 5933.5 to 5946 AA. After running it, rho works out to 5941.04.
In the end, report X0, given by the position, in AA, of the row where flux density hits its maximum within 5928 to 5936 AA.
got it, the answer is 5935.57 AA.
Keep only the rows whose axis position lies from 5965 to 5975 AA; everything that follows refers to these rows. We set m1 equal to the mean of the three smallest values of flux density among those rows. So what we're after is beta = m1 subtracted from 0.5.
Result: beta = -7.45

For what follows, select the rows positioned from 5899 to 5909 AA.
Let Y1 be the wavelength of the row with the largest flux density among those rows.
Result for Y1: 5905.58 AA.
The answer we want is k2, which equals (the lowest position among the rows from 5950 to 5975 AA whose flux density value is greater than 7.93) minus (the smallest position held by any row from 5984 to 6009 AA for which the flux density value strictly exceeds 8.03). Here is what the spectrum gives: -44.0 AA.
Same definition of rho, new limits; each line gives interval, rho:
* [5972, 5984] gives 5980.84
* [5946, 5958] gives 5950.62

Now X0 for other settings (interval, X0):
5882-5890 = 5882.51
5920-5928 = 5927.37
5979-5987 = 5980.84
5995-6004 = 6001.54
